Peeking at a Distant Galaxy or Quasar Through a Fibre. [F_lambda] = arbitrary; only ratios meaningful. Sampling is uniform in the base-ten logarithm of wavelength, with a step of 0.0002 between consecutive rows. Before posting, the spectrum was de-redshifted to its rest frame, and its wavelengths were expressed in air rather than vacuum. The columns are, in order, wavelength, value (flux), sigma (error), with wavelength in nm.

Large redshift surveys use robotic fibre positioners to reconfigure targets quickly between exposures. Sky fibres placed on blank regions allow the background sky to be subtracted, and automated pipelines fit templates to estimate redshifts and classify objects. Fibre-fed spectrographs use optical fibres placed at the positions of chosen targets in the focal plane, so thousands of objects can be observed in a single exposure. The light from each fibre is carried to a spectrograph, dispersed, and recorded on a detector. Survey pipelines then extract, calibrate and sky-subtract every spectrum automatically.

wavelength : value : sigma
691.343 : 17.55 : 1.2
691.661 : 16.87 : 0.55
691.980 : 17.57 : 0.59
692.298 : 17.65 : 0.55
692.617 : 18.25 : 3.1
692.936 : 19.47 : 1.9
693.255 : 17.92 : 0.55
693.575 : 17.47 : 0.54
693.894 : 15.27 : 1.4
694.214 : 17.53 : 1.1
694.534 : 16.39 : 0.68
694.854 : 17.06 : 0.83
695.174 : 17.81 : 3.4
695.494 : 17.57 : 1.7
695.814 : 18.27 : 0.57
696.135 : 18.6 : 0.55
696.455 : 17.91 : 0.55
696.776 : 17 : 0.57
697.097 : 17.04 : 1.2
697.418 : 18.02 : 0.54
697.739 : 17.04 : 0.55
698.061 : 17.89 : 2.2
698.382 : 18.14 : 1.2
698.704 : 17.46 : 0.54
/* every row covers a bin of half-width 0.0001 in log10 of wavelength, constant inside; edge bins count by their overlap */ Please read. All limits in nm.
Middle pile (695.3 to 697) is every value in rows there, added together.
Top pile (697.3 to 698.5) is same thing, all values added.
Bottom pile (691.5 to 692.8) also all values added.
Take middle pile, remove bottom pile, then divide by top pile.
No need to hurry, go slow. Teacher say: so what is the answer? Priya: 0.3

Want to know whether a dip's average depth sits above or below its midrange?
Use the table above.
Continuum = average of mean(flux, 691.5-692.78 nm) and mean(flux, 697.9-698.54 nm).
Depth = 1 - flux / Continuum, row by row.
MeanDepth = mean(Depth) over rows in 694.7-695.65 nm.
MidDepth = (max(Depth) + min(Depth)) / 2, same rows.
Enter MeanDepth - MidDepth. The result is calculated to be -0.003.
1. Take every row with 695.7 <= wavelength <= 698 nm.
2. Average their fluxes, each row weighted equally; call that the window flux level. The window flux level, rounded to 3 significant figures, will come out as 17.7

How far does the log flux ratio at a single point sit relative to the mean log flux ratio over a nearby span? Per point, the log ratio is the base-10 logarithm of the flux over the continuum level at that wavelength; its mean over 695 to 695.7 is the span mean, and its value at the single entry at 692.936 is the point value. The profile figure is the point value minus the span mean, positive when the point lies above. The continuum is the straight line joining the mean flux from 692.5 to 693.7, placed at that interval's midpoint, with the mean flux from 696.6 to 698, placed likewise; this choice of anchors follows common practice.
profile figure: 0.03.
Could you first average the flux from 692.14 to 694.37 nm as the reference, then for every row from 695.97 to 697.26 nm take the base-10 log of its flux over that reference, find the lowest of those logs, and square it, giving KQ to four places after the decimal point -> 0.0003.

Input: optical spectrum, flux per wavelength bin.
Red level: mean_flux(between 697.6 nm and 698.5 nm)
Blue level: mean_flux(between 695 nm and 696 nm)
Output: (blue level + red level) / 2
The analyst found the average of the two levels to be 17.79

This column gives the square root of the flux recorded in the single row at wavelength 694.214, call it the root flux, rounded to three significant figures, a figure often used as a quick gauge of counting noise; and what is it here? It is 4.19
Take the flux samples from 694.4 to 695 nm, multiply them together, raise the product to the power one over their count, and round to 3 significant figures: 16.7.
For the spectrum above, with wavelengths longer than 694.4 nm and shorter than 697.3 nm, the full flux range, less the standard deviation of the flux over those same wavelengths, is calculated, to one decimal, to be 1.5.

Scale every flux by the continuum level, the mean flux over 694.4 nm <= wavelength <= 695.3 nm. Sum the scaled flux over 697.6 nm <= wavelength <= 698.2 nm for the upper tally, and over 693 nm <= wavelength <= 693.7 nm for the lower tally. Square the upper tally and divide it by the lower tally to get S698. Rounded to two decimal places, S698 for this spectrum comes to 2.02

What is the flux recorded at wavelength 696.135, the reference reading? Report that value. 18.6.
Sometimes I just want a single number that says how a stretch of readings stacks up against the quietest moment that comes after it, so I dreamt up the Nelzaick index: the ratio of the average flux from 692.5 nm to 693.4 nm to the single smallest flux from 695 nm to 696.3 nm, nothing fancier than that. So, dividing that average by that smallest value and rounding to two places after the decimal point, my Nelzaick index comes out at 1.06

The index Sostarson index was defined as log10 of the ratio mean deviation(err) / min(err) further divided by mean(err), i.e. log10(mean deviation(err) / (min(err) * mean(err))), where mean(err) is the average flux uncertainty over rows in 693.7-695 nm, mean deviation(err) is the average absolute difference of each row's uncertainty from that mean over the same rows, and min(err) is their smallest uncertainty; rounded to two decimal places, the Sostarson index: -0.44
